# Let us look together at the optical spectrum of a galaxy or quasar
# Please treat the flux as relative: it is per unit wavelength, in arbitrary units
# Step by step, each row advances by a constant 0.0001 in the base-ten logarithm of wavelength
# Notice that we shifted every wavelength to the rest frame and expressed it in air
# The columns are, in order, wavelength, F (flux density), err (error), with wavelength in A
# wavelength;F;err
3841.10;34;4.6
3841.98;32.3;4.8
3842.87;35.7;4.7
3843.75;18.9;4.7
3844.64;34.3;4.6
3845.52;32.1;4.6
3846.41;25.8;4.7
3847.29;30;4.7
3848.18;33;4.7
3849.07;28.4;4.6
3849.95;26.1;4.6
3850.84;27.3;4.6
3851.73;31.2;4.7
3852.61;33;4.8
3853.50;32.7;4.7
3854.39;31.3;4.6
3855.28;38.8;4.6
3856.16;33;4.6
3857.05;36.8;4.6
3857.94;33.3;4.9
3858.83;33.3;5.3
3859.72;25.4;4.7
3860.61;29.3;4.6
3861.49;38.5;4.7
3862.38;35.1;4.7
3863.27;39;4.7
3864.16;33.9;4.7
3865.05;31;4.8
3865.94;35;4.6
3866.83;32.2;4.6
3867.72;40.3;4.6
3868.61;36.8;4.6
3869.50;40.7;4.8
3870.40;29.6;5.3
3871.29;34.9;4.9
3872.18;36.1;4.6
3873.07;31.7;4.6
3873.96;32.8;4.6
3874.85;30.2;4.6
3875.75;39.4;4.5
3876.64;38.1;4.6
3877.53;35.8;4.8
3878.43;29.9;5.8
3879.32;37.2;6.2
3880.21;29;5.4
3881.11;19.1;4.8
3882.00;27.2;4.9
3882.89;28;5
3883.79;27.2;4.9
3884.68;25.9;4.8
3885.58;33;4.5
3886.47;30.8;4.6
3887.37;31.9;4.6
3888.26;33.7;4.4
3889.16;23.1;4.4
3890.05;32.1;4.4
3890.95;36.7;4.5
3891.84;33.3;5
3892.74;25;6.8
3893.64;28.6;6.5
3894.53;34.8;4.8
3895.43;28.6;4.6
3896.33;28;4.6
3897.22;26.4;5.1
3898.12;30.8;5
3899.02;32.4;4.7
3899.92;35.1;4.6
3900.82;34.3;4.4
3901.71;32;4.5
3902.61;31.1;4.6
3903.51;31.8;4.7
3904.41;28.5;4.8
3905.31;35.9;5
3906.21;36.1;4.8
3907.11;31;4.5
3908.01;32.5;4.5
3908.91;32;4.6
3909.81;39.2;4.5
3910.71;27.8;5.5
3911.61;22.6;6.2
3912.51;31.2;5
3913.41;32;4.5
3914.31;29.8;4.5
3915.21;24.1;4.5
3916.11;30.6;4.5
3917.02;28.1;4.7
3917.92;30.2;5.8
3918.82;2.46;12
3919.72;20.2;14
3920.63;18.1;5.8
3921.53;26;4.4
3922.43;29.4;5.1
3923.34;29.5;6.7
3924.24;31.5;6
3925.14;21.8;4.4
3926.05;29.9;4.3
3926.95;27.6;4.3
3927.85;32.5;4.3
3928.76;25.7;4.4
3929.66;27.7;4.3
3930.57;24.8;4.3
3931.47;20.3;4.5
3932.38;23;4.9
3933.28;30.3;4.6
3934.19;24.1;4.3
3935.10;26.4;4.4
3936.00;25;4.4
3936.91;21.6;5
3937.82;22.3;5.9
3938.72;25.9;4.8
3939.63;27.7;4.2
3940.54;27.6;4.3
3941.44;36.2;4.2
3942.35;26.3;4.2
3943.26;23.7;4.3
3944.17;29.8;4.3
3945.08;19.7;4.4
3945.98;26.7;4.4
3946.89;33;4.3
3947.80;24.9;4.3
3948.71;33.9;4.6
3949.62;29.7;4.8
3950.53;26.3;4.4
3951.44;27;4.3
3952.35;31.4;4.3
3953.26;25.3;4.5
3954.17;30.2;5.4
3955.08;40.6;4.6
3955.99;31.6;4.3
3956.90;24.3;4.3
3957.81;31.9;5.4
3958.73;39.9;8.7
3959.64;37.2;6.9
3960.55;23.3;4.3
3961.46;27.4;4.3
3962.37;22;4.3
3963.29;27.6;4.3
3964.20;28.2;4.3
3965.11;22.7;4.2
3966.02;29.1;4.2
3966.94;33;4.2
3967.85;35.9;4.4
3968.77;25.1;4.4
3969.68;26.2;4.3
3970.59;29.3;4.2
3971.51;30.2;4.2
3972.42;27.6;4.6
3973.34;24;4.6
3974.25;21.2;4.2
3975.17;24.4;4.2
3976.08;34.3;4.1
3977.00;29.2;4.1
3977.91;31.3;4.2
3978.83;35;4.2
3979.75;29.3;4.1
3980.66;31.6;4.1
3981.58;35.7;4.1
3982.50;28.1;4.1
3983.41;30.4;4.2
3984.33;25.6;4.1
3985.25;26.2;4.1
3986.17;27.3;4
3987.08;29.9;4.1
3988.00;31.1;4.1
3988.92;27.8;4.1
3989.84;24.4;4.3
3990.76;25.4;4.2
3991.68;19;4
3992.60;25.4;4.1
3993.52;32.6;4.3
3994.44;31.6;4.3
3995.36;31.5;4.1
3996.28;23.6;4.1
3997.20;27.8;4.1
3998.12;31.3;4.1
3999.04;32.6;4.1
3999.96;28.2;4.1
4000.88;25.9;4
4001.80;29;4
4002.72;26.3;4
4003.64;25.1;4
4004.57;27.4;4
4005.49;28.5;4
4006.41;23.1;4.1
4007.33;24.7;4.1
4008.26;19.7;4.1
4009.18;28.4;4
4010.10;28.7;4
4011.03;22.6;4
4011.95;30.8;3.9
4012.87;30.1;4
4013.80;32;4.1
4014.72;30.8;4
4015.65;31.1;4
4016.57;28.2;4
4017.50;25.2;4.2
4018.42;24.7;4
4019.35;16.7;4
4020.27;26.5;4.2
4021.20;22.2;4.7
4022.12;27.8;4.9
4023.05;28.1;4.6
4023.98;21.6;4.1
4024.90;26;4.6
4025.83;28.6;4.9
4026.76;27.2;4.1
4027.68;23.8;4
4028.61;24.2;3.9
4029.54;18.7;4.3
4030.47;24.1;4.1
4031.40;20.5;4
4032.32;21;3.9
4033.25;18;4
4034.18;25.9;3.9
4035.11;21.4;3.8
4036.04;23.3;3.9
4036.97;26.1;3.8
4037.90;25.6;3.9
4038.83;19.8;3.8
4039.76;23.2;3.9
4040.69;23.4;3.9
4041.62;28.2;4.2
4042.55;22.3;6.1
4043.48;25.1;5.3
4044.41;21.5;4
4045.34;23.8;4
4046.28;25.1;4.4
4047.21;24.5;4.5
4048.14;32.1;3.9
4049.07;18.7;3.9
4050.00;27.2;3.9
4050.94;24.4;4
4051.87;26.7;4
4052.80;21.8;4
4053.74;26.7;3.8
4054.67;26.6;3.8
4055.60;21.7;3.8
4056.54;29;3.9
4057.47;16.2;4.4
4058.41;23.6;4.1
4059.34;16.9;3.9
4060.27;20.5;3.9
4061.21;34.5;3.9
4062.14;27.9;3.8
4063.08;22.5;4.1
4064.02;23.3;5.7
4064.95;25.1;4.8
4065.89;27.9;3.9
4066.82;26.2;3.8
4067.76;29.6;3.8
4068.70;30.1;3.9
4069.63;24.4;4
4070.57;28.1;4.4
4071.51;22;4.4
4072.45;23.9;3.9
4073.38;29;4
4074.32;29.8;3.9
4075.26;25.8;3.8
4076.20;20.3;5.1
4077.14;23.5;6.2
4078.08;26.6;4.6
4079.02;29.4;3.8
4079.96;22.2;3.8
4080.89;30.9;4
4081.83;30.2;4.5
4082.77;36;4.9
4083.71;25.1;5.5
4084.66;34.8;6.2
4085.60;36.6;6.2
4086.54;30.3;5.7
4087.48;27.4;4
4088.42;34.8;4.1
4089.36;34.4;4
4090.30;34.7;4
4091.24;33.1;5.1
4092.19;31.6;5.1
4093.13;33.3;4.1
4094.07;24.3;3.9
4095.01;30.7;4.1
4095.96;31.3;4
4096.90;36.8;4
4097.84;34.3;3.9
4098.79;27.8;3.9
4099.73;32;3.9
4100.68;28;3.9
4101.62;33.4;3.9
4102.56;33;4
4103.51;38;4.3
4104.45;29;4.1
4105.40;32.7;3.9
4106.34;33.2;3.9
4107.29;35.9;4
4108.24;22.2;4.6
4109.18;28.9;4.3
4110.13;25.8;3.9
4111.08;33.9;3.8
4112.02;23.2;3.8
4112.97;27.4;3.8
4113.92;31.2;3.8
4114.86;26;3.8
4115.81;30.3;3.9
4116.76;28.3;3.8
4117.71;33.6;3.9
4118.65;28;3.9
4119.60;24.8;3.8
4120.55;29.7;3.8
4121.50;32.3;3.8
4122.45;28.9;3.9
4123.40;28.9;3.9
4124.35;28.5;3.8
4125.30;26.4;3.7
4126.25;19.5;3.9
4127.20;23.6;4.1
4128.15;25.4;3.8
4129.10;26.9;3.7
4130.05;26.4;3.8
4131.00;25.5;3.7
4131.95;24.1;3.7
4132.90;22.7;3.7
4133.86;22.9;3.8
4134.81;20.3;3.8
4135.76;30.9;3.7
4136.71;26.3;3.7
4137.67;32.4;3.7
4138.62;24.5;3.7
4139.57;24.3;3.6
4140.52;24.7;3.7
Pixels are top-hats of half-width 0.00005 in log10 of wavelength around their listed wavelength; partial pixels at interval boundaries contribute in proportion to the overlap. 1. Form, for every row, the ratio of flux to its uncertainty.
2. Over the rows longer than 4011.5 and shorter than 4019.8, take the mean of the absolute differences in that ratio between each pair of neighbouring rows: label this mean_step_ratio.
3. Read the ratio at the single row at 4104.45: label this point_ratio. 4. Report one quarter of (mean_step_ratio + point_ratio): 1.92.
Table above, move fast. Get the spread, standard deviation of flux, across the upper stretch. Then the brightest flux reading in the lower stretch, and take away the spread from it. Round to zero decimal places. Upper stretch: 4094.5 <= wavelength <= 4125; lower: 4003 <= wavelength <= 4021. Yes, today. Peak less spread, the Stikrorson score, 28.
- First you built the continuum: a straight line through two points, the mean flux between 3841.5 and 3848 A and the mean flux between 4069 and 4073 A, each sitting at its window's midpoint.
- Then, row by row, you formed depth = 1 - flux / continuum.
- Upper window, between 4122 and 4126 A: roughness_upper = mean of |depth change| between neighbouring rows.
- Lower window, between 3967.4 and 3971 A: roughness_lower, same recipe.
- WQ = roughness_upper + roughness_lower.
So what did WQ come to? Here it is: 0.22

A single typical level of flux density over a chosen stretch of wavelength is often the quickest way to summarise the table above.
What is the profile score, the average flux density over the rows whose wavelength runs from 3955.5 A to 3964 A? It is 29.5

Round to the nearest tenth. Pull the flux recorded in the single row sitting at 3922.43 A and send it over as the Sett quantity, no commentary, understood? 29.4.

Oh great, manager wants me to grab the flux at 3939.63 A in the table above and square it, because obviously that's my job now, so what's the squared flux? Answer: 767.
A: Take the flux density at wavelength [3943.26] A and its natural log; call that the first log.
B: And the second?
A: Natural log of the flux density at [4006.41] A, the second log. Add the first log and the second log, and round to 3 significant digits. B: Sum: 6.31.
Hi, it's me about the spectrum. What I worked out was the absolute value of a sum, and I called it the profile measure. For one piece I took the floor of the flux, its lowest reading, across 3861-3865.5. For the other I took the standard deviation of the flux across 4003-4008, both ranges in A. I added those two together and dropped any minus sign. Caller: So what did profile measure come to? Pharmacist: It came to 33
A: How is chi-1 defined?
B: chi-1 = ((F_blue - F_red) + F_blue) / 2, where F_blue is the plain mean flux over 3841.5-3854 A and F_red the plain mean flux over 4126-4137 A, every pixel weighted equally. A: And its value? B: 18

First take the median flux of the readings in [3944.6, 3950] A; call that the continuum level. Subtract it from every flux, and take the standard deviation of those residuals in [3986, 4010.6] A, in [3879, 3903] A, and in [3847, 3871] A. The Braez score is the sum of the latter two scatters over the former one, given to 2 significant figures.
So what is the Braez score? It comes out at 2.4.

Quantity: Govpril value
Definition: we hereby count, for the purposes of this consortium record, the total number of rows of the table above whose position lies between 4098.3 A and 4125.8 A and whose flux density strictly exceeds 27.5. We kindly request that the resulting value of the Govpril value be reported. 22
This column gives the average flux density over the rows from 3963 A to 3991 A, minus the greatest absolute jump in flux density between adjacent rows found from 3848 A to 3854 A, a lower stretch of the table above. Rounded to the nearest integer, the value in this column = 24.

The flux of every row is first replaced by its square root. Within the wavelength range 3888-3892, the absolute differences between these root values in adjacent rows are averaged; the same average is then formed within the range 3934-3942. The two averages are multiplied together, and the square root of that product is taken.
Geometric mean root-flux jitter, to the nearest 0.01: 0.41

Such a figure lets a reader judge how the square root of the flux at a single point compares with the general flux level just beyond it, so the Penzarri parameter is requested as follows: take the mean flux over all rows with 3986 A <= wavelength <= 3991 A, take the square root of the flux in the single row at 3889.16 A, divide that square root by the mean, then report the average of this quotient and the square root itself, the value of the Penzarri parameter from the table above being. 2.49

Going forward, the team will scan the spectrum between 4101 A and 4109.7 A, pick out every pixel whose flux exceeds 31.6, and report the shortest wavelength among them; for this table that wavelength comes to 4101.62 A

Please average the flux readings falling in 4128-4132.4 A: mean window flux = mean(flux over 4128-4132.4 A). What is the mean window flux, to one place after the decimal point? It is 25.7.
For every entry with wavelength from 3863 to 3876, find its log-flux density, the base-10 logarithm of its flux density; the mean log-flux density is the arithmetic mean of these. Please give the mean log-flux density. 1.54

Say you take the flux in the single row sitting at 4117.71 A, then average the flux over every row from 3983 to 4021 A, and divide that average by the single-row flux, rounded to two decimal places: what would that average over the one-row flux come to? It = 0.81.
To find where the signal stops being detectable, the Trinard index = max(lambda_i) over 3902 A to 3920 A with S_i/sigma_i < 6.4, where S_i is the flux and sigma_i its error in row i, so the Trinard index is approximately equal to 3919.72 A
